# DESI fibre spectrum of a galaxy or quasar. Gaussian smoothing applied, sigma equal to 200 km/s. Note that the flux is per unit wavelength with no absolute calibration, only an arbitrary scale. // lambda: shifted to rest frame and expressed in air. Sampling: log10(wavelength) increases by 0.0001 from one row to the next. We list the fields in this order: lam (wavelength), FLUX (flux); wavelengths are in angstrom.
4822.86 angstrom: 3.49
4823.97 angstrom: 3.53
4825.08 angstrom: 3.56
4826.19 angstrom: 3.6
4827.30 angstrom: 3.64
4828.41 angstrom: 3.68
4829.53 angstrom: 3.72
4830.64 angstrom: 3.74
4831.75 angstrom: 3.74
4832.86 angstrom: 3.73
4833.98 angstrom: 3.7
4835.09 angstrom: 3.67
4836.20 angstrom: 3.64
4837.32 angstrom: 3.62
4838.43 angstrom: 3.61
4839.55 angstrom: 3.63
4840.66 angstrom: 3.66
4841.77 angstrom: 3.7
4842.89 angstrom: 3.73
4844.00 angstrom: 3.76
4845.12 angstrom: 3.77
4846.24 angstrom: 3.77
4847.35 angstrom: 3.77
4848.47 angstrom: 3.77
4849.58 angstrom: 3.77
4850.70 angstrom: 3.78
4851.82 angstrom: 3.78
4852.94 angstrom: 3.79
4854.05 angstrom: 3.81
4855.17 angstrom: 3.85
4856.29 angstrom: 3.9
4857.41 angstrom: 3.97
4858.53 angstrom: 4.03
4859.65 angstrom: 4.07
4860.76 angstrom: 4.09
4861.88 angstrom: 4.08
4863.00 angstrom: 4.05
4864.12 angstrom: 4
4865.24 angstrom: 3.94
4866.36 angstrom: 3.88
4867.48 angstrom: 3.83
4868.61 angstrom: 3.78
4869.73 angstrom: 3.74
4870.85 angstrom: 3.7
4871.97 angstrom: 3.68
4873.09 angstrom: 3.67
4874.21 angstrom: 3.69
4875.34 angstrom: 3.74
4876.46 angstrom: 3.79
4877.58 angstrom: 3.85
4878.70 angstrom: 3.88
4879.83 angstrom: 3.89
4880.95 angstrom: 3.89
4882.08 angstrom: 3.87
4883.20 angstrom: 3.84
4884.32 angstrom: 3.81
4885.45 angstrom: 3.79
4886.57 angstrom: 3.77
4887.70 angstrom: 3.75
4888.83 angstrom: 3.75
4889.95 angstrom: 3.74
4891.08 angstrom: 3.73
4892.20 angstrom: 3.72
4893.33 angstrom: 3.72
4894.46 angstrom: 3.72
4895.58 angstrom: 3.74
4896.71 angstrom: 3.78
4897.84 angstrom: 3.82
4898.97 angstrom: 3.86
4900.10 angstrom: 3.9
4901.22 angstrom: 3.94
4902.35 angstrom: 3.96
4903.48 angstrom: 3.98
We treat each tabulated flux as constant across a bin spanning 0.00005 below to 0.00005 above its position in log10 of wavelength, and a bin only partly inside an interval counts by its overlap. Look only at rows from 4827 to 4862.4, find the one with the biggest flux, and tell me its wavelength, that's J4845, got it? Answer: 4860.76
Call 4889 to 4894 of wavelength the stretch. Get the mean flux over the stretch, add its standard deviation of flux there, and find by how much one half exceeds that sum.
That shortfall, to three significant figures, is -3.24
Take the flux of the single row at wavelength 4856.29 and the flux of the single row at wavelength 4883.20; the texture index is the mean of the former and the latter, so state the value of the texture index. 3.87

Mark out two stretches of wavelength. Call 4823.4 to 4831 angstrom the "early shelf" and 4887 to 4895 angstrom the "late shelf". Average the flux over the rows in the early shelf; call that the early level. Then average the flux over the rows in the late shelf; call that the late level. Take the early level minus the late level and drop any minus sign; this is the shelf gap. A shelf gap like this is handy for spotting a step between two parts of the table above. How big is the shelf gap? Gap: 0.094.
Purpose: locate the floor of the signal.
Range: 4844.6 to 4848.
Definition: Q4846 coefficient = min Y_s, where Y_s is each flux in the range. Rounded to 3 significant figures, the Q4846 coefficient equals 3.77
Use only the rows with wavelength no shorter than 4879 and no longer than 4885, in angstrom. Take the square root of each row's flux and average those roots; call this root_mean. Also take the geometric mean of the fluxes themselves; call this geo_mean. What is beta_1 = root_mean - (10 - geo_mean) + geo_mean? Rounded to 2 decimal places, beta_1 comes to -0.32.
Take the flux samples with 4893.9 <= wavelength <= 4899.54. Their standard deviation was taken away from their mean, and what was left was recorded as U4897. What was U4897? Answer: 3.73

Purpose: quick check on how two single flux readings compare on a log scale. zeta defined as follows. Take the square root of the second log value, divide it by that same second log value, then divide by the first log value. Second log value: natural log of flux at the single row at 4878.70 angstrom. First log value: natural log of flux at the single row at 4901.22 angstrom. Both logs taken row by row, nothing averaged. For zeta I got 0.626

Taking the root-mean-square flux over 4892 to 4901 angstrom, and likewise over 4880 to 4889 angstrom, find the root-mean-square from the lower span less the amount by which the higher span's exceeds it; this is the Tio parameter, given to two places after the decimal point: 3.84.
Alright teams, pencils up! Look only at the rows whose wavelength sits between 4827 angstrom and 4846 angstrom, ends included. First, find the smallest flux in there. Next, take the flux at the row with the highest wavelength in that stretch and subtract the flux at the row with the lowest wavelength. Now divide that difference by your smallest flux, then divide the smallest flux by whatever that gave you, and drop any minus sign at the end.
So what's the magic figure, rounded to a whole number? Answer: 100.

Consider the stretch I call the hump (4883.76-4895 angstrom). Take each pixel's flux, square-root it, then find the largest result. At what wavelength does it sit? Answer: 4884.32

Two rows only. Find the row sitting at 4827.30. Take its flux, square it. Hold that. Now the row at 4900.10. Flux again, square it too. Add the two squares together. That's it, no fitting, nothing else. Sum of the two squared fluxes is 28.5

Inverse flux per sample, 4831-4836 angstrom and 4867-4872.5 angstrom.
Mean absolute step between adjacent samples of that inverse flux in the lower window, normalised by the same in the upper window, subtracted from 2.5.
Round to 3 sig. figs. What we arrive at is 1.86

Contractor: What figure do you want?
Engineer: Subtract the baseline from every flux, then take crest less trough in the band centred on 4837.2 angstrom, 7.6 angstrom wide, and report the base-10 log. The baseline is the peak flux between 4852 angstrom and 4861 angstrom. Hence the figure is -1.05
